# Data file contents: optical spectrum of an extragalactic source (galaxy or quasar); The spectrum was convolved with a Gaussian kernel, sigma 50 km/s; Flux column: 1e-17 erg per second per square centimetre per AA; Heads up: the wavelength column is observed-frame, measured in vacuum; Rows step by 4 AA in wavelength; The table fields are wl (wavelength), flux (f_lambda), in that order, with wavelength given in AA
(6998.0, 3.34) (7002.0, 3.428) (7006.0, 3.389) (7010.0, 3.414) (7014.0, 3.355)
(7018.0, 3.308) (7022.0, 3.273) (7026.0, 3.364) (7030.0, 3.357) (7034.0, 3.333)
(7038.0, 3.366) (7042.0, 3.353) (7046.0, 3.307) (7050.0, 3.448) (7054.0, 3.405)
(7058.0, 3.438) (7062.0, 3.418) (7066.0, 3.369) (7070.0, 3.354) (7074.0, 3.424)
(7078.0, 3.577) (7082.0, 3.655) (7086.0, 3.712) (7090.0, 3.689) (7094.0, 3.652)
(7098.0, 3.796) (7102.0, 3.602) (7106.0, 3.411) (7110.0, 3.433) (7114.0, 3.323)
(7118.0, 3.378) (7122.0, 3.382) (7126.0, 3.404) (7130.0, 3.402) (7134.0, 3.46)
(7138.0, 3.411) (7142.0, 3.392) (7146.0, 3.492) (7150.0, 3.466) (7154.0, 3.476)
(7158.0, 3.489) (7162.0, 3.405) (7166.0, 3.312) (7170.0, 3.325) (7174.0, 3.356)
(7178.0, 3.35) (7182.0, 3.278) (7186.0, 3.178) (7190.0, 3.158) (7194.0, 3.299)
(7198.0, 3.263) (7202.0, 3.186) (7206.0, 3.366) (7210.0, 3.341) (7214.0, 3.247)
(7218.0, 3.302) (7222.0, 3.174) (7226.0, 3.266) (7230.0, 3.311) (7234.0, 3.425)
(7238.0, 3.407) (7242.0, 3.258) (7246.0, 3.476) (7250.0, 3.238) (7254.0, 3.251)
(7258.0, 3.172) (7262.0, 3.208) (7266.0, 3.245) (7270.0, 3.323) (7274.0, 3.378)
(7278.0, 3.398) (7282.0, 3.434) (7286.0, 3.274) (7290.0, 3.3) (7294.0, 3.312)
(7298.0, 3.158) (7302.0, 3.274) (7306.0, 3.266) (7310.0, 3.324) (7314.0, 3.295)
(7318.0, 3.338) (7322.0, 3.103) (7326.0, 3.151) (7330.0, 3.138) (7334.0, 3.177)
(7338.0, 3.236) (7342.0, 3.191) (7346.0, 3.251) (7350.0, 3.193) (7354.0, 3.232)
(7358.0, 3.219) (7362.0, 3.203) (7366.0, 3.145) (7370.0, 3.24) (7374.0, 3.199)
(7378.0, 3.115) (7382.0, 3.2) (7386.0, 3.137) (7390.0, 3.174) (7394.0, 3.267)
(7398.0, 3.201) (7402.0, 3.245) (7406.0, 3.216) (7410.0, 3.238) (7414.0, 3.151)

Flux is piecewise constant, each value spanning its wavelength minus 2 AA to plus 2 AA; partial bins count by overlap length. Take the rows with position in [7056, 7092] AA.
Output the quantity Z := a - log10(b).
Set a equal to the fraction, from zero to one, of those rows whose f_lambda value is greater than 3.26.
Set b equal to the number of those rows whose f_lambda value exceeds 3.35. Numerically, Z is 0.05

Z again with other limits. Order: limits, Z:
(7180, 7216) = 0.56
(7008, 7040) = 0.30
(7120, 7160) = 0.00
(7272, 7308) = 0.41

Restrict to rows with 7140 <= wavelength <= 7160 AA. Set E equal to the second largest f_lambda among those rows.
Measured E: 3.489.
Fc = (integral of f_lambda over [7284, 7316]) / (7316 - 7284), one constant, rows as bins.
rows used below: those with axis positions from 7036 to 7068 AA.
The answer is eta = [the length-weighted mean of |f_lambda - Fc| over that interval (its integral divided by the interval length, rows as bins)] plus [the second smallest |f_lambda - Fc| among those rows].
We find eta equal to 0.19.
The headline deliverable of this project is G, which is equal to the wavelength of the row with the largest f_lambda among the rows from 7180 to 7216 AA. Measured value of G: 7206.0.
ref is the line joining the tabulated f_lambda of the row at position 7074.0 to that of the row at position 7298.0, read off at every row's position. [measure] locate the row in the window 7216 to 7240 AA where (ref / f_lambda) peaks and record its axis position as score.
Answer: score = 7222.0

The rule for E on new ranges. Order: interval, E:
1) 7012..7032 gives 3.357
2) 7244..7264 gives 3.251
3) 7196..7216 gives 3.341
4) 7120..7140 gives 3.411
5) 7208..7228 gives 3.302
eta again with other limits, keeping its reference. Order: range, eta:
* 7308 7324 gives 0.12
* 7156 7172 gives 0.16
